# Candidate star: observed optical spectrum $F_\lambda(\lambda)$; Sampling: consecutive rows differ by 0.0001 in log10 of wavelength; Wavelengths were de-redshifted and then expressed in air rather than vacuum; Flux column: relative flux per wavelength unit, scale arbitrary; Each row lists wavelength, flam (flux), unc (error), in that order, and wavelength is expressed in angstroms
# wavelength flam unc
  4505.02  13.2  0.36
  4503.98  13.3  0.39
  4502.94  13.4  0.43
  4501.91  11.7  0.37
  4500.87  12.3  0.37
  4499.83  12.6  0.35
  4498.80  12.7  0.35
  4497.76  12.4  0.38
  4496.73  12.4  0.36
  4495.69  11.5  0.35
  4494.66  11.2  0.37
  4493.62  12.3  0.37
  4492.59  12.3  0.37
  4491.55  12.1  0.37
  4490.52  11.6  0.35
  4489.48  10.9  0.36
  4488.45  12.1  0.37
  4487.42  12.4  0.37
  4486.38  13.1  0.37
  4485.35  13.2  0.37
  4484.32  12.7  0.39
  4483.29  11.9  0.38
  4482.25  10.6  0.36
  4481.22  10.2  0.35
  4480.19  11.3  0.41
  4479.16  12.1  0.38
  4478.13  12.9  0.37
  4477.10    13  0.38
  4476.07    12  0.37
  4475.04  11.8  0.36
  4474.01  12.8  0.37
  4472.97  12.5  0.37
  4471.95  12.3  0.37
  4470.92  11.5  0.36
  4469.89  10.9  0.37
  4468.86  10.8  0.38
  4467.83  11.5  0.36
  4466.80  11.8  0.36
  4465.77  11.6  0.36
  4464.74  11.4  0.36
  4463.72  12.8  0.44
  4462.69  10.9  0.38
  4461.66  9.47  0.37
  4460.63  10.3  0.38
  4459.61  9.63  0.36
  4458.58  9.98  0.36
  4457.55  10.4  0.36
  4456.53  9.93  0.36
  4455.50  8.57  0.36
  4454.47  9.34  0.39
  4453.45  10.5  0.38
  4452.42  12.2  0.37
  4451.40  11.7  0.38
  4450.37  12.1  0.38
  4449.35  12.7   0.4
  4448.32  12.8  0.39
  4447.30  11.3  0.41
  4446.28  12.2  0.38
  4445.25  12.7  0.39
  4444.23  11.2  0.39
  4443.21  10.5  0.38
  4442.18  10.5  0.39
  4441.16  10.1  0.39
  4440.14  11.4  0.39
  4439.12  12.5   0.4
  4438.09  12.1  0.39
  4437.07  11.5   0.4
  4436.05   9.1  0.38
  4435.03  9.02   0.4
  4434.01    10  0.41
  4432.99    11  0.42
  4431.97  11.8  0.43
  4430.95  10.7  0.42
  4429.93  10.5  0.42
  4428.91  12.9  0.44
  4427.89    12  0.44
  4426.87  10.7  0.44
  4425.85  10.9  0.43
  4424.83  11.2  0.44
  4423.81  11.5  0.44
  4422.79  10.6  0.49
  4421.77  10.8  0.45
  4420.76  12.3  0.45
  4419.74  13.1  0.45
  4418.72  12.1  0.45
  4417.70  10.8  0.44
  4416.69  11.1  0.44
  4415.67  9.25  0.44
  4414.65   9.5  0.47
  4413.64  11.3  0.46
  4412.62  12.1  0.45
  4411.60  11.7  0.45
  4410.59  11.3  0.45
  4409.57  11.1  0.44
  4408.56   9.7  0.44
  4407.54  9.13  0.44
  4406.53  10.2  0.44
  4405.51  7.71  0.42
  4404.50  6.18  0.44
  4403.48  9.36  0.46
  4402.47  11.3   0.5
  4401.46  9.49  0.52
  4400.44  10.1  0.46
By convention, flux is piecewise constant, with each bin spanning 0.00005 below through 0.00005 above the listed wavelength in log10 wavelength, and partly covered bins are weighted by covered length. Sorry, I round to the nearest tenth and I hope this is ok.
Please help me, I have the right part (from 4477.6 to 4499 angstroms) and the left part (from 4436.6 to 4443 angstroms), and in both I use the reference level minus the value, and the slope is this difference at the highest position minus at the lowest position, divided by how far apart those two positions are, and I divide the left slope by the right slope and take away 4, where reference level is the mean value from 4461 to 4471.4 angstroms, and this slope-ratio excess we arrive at 16.2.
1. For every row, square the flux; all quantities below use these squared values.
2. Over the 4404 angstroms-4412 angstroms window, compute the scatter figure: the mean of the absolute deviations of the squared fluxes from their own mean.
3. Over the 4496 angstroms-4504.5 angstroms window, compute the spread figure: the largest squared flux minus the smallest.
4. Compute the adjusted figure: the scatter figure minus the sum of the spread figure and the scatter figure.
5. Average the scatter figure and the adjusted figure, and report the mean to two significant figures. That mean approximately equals -7.8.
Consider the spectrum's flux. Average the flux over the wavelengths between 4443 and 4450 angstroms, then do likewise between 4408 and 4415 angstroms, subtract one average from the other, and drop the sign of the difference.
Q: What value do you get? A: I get 1.0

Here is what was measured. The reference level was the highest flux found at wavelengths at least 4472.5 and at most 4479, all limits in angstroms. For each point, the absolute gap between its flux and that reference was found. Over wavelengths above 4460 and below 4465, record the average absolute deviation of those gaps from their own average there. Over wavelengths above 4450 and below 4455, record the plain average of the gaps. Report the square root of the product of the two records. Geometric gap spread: 1.3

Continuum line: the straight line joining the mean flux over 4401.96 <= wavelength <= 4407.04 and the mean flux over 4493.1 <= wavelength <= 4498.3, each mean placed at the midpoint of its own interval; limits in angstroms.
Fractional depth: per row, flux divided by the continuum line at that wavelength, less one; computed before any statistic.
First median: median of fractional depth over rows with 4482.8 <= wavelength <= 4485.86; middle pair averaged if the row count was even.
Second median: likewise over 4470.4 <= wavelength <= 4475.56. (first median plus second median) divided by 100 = 0.0020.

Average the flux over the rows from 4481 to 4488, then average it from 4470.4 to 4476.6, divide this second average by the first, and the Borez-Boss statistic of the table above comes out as 1.01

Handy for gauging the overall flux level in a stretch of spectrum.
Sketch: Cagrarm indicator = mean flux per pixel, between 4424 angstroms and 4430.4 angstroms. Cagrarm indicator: 11.37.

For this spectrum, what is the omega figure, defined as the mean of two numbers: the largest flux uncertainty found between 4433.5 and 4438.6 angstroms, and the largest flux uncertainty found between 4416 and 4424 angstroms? 0.45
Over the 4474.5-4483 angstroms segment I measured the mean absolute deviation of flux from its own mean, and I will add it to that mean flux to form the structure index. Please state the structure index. 12.5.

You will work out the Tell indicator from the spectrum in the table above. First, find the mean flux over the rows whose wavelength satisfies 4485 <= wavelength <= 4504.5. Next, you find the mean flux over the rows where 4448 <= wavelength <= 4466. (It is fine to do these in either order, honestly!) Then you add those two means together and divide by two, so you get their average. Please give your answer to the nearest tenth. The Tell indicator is 11.6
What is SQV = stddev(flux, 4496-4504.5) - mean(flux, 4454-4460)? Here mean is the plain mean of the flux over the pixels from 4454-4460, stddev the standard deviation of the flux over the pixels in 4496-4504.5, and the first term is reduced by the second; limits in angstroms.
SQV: -9.1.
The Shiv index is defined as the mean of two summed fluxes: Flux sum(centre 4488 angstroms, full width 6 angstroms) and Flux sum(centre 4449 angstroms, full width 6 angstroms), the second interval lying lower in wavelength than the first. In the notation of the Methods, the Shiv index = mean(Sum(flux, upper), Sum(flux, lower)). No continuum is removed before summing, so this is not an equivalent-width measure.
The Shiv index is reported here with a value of 73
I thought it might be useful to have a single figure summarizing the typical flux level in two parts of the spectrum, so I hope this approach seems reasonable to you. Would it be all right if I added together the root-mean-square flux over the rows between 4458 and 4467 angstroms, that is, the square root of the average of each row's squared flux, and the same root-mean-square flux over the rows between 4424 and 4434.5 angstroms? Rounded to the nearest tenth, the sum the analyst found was 22.1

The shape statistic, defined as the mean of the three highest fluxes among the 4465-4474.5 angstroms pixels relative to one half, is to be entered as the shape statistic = 25.1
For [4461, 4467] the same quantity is 24.1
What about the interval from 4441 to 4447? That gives 24.1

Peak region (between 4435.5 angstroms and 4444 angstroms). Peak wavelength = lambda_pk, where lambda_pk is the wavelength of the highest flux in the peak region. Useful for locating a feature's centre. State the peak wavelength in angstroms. 4439.12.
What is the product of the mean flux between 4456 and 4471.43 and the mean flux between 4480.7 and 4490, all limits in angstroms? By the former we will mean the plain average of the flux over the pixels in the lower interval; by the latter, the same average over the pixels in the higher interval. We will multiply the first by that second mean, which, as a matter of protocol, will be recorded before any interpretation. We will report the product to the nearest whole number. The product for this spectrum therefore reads 129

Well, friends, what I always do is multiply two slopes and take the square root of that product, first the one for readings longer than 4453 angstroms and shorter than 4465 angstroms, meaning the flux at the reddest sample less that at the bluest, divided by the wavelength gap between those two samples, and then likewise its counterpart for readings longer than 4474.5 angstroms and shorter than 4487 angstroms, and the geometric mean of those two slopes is 0.096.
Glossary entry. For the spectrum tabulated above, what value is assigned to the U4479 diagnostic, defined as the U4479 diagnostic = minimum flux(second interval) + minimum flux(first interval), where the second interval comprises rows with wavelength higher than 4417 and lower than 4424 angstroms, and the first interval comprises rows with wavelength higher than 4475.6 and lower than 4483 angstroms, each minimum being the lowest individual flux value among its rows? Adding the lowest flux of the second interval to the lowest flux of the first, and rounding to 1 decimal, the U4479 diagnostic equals 20.8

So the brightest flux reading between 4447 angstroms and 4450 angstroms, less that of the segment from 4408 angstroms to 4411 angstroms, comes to 1.5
